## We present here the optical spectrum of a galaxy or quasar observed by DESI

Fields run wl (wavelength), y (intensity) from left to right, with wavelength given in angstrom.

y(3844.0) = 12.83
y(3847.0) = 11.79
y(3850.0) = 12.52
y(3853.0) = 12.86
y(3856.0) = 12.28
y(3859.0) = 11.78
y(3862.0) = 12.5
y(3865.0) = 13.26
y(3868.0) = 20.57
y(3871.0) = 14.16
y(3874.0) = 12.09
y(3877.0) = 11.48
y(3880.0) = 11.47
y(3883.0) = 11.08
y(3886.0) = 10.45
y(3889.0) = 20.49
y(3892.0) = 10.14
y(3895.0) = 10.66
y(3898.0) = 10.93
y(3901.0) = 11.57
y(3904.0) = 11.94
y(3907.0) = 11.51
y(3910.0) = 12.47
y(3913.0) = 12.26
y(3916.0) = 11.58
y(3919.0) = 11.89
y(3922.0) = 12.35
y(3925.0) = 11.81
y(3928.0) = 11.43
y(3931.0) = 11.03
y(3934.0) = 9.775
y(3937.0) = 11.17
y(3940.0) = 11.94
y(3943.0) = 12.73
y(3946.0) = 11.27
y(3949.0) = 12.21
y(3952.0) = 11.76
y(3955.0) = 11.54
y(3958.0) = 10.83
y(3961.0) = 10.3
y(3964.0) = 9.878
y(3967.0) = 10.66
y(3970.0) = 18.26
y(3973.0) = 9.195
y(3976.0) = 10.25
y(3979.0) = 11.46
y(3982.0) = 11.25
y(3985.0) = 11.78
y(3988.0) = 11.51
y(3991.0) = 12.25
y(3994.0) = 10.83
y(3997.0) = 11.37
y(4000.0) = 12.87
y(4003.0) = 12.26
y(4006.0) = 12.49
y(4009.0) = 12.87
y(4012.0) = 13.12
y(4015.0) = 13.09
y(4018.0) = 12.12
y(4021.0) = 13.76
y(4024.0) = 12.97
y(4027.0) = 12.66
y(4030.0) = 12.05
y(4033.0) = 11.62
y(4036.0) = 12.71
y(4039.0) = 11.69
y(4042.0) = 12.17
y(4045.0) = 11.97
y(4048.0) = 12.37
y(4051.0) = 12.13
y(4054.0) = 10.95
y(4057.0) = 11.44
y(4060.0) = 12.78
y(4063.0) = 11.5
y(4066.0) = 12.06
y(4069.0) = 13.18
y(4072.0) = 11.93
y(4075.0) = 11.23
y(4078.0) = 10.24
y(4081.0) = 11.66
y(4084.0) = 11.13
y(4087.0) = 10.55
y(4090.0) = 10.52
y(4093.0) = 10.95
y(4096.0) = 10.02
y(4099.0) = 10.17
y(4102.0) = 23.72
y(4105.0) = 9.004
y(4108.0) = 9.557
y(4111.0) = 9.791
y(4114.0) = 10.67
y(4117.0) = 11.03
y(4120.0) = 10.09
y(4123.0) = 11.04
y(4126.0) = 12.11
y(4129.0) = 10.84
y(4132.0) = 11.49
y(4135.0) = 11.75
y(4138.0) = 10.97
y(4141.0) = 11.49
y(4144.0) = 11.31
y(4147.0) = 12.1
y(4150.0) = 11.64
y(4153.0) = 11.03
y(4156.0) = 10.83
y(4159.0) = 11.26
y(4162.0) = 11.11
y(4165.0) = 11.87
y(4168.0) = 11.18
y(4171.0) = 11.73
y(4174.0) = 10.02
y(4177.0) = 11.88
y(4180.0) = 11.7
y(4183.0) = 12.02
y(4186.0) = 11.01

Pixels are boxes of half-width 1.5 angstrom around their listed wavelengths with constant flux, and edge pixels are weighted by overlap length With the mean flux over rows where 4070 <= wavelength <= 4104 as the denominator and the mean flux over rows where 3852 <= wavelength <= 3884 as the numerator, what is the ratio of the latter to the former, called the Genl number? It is 1.09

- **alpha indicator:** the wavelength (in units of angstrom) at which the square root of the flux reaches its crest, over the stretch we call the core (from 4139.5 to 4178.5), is 4147.0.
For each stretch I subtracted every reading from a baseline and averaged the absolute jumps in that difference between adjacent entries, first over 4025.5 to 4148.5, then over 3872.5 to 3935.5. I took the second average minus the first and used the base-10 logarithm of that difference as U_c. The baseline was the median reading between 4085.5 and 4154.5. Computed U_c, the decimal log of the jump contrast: -1.0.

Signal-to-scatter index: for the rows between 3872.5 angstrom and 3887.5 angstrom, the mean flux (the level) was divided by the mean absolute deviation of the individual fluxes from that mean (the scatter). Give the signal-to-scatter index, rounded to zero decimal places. 26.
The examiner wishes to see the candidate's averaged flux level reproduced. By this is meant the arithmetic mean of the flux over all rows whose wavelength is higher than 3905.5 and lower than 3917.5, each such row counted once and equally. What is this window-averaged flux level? 12.0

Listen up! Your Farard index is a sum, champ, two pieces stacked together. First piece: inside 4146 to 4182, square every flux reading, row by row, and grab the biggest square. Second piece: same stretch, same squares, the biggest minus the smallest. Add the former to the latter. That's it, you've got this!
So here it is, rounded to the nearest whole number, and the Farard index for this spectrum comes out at 192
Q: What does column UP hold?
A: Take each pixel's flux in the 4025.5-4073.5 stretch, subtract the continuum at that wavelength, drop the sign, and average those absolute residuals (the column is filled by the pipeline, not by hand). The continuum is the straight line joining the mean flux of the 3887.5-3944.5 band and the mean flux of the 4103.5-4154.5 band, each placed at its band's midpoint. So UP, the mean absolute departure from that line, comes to 0.79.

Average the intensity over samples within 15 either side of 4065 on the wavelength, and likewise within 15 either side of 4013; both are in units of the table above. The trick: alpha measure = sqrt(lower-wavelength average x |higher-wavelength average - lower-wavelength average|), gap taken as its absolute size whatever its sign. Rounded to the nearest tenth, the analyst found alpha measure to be 3.7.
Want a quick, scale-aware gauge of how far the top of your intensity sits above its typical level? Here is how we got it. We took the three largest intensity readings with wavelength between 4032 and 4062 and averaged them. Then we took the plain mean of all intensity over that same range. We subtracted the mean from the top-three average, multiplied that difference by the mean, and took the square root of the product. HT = 3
